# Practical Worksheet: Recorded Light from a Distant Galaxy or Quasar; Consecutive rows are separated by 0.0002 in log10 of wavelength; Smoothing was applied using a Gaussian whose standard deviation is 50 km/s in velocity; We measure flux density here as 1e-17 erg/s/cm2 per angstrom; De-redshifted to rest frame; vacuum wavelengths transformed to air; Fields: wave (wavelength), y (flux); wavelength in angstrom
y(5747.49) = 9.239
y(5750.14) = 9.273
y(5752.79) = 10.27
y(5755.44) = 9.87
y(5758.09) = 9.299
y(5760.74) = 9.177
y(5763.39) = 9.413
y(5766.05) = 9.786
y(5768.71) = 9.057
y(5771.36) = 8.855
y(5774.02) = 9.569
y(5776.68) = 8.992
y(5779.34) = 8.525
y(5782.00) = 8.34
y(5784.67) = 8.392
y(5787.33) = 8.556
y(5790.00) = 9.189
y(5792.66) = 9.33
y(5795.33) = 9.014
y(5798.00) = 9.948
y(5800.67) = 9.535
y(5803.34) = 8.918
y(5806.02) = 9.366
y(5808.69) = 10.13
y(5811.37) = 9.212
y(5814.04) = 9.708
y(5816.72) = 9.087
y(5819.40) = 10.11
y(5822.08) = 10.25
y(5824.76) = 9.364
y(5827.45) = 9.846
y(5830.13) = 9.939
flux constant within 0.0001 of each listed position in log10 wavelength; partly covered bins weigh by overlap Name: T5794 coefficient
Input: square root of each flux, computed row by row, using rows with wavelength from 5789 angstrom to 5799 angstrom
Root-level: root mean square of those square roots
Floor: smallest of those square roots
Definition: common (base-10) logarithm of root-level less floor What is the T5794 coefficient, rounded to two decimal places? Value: -1.23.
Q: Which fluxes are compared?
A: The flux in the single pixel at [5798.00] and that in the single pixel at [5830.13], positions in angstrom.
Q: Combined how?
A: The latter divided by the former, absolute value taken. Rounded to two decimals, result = 1.00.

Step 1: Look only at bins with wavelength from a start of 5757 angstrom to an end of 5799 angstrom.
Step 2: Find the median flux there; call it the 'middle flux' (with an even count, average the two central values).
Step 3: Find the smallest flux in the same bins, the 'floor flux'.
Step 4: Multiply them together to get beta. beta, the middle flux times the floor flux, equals 76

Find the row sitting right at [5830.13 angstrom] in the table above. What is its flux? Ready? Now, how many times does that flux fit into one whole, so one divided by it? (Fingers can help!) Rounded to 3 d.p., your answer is 0.101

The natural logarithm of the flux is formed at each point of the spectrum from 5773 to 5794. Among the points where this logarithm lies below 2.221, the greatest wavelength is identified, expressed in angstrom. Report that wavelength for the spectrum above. 5790.00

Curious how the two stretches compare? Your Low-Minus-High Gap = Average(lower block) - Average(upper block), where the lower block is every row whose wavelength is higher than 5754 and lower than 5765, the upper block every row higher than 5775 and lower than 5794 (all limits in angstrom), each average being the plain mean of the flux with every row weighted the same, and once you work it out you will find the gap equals 0.7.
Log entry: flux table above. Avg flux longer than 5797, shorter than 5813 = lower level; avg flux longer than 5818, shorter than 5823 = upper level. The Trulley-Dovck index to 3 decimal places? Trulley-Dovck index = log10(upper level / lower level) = 0.029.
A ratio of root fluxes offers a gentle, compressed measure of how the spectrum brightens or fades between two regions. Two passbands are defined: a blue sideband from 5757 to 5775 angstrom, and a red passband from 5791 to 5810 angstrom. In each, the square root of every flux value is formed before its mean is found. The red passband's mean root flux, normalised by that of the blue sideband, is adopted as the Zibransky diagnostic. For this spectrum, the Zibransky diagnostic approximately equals 1.01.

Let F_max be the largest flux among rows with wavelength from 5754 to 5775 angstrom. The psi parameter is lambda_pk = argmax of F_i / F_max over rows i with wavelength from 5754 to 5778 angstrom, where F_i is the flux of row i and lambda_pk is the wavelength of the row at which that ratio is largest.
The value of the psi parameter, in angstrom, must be 5755.44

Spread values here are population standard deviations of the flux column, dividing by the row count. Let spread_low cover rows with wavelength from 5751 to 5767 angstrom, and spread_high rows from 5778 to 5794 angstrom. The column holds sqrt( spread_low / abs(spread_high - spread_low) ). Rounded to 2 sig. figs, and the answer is 5.6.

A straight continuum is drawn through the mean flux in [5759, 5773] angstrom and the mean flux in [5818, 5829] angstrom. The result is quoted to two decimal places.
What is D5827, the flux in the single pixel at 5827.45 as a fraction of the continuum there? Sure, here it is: 0.99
